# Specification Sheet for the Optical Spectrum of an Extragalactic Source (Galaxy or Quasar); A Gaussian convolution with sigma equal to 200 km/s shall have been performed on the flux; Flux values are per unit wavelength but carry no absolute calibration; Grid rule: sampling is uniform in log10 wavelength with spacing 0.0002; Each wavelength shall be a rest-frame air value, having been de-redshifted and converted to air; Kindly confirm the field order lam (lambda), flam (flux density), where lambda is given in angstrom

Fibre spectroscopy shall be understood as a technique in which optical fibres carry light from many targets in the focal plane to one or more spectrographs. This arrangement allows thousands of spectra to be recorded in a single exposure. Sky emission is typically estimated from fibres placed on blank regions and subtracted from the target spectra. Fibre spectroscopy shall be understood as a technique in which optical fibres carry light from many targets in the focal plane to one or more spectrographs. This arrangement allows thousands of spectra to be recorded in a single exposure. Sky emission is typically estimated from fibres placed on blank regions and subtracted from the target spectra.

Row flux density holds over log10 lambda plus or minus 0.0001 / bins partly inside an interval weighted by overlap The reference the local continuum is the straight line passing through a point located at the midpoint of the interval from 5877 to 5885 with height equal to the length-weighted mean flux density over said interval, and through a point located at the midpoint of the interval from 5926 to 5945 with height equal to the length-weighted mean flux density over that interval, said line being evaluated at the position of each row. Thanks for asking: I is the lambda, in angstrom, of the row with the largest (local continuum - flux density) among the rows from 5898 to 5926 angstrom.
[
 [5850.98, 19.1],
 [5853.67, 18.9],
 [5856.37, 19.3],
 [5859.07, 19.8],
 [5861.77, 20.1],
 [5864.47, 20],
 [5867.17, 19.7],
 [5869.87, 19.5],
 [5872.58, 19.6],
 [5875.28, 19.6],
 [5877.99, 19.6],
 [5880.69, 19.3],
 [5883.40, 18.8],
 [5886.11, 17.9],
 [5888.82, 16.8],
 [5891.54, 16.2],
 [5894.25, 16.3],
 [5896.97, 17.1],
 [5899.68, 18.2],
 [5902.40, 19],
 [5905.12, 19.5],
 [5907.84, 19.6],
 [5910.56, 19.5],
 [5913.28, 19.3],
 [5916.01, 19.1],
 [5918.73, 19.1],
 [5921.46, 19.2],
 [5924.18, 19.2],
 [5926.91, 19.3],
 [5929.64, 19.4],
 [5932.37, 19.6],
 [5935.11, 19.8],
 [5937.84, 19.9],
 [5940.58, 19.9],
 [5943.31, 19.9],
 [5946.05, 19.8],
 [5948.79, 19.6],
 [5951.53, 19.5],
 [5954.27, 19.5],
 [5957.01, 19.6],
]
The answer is 5899.68 angstrom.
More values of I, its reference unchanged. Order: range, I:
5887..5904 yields 5891.54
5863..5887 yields 5886.11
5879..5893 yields 5891.54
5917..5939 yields 5918.73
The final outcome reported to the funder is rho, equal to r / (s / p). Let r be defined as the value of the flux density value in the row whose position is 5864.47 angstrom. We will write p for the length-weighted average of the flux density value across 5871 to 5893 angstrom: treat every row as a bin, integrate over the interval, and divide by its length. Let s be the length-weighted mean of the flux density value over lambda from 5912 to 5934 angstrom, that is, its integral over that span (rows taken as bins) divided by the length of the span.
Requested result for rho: 19.2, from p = 18.5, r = 20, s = 19.3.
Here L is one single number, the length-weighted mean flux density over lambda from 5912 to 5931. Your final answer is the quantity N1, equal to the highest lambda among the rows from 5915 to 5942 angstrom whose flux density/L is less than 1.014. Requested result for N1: 5929.64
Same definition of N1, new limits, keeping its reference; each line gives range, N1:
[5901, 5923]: 5921.46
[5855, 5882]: 5880.69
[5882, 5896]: 5894.25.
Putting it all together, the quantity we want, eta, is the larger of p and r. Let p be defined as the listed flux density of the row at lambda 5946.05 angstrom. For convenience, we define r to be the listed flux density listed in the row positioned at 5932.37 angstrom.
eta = 19.8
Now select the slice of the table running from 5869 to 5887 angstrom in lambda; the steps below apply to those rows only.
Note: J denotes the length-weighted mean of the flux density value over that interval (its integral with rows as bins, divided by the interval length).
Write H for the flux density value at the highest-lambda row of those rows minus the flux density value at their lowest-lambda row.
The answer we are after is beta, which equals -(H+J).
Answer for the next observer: -17.6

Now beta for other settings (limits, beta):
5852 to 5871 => -20.2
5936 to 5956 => -19.3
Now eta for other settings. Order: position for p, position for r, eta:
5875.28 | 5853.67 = 19.6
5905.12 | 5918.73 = 19.5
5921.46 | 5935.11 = 19.8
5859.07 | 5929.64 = 19.8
